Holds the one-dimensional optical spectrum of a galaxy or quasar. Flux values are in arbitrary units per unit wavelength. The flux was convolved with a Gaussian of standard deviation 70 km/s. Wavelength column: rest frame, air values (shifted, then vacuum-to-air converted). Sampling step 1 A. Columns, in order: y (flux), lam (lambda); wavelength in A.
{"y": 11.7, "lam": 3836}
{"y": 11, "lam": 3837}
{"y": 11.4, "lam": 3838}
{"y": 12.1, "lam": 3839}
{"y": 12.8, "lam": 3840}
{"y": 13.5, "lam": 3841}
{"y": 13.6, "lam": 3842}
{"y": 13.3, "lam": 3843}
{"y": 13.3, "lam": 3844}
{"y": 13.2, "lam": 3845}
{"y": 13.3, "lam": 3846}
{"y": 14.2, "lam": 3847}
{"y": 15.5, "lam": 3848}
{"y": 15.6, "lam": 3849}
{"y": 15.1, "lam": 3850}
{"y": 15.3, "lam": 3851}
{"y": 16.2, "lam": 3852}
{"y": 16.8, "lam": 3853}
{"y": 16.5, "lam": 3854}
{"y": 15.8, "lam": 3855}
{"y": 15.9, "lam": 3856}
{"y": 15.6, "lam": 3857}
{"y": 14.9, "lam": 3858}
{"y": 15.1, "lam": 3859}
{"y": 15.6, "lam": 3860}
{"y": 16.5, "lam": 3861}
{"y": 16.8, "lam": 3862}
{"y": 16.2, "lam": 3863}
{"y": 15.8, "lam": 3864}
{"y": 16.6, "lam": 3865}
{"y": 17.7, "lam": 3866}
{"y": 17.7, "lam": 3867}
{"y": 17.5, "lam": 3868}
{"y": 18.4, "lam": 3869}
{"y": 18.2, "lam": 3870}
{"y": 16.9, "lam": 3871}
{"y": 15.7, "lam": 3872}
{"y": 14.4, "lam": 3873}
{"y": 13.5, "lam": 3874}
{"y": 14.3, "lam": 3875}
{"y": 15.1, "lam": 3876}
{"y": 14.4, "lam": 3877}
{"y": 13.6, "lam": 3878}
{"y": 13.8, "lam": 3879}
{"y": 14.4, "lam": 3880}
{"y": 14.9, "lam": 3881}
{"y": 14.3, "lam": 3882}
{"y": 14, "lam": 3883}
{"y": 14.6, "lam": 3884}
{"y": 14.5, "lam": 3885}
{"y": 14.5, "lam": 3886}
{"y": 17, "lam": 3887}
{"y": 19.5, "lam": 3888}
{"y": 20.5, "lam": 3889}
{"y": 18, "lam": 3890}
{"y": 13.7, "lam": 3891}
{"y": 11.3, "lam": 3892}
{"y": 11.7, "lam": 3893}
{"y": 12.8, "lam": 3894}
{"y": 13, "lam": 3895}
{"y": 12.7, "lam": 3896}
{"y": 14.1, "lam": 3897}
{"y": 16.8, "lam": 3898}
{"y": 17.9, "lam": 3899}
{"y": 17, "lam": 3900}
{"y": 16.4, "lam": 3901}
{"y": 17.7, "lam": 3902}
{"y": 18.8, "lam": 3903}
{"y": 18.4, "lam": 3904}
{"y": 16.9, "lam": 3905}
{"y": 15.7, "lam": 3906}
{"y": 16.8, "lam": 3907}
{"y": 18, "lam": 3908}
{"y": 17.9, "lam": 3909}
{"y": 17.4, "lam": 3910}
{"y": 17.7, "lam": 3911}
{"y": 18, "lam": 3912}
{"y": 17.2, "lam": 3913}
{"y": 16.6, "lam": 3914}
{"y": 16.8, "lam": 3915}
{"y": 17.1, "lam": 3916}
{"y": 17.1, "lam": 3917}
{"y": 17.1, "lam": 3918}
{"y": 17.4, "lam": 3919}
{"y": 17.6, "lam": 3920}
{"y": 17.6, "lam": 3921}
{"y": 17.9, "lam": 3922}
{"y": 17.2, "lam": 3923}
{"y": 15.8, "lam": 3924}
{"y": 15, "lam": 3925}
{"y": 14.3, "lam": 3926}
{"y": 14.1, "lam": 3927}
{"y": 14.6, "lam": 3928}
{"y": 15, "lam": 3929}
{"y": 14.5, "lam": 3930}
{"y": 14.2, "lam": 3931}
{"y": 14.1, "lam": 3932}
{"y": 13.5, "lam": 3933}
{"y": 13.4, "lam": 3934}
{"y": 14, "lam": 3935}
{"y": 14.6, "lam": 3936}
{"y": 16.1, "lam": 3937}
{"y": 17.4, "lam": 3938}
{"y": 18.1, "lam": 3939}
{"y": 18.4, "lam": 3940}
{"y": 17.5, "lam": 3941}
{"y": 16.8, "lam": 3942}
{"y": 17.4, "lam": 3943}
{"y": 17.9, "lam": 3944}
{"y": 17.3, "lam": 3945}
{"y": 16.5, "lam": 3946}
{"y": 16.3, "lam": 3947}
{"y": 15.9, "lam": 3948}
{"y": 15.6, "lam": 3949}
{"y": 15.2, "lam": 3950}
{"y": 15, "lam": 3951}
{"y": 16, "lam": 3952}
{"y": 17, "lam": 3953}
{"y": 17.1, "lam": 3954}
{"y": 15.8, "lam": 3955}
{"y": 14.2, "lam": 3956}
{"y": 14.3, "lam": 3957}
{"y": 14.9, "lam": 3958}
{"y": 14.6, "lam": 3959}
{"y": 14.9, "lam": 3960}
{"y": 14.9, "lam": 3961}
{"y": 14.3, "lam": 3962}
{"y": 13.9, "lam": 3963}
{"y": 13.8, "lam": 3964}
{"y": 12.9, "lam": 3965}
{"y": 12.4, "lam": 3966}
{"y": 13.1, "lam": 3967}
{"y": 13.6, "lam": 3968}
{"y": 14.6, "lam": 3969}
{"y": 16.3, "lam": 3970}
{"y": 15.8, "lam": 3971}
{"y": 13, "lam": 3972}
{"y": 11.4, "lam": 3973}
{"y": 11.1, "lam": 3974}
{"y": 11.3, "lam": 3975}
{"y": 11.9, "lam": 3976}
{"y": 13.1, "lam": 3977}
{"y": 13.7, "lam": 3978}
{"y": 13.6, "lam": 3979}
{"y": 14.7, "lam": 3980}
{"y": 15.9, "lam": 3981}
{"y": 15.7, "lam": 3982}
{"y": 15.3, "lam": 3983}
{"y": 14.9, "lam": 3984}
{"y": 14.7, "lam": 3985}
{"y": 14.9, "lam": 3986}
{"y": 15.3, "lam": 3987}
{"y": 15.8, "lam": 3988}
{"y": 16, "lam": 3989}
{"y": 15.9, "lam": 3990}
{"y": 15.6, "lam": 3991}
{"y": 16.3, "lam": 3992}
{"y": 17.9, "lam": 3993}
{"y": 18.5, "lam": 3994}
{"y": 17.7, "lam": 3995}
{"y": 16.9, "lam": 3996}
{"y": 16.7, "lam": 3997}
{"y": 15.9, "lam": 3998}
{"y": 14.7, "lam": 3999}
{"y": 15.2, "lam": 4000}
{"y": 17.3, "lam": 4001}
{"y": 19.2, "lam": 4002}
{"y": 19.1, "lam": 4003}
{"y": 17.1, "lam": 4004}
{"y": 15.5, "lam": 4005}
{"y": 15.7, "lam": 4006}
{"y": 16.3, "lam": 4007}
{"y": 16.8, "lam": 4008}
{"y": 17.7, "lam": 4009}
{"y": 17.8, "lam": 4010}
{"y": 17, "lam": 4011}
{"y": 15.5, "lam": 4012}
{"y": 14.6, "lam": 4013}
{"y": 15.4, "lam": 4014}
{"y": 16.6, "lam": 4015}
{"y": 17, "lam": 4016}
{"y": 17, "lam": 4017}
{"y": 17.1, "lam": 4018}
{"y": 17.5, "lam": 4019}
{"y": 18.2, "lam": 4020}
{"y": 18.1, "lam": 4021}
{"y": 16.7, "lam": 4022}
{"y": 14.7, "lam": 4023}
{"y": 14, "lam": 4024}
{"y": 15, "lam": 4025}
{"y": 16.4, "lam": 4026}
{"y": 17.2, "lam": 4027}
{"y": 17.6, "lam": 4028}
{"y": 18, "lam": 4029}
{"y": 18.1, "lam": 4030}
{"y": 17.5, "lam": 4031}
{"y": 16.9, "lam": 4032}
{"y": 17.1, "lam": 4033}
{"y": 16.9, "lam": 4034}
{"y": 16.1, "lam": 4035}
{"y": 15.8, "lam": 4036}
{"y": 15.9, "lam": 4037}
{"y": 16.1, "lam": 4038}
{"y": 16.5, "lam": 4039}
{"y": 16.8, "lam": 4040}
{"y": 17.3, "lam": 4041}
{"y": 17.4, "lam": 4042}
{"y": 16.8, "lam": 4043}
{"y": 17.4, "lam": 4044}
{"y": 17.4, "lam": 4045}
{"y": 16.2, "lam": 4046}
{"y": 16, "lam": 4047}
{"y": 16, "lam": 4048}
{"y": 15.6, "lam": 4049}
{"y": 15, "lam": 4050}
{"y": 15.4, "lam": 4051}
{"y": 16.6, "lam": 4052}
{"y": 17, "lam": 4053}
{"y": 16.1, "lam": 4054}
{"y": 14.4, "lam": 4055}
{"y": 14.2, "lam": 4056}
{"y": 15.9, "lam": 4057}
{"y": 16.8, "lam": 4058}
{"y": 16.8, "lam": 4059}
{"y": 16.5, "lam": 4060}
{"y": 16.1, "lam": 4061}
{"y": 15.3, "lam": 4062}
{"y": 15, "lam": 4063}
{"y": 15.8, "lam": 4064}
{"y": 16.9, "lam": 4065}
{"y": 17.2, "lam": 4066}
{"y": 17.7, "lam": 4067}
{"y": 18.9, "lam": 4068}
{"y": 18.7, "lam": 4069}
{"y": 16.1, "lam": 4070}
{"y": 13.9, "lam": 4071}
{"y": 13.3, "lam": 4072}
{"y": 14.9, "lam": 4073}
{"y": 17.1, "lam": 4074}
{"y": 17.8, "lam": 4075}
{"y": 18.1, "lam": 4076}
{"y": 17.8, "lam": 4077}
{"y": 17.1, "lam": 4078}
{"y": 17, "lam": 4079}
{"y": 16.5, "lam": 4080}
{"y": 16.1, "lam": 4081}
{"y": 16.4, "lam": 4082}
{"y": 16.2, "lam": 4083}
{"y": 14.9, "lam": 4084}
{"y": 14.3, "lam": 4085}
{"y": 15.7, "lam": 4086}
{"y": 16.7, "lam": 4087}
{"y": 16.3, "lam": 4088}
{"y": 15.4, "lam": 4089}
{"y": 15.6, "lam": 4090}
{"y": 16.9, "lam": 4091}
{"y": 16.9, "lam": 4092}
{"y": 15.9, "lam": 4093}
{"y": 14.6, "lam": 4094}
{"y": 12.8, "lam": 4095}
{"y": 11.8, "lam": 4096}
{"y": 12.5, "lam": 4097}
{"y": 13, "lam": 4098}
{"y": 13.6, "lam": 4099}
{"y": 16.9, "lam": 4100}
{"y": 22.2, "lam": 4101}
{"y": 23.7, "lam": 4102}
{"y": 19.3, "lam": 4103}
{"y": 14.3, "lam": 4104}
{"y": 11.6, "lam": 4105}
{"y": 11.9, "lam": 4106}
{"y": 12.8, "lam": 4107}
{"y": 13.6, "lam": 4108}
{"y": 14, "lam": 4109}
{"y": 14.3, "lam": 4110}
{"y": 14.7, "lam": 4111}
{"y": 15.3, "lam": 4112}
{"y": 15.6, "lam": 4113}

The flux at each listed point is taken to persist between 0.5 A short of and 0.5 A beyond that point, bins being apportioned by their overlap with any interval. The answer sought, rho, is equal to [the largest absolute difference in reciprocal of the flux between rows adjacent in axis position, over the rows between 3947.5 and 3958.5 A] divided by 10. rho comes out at 0.0007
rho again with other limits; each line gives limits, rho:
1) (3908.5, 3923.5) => 0.0003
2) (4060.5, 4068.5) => 0.0004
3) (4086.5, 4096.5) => 0.0010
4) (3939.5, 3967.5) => 0.0007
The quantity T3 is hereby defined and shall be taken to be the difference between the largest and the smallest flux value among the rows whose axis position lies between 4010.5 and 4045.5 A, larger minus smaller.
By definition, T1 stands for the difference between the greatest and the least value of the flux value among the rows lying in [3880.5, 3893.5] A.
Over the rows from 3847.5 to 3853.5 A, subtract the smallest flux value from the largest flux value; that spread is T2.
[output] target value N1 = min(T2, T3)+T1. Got 10.9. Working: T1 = 9.2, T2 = 1.7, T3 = 4.2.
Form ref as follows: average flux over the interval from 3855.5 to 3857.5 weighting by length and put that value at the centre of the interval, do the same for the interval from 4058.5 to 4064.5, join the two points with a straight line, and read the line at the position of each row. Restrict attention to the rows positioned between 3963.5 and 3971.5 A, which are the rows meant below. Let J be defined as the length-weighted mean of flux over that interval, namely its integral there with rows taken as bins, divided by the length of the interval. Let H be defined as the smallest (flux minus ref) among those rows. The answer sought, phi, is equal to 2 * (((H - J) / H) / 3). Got 3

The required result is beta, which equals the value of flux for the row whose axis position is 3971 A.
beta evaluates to 15.8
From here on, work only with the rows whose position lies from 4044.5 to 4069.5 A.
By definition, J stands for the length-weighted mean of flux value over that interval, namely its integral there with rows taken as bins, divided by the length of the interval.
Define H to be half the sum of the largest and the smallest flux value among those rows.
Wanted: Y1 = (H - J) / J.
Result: 0.015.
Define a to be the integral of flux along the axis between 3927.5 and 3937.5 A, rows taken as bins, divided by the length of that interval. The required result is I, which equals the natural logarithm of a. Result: 2.67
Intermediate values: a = 14.4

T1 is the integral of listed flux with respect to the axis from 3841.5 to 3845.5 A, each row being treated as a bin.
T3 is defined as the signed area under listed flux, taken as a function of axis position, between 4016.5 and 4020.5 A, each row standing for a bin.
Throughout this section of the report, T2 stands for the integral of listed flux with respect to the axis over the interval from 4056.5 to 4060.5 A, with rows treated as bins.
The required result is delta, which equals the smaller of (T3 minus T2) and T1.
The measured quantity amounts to 4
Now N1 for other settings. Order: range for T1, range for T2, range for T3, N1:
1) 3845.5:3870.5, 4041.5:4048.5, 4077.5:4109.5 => 6.5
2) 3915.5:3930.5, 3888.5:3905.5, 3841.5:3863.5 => 7.4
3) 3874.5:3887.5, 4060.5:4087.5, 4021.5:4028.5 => 7.0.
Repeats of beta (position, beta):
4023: 14.7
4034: 16.9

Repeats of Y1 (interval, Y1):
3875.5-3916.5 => 0.001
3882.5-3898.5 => 0.066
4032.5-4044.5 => -0.004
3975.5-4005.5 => -0.018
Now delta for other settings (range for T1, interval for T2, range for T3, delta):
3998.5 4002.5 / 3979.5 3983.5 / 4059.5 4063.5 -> 1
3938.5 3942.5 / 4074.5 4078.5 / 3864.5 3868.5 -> -1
